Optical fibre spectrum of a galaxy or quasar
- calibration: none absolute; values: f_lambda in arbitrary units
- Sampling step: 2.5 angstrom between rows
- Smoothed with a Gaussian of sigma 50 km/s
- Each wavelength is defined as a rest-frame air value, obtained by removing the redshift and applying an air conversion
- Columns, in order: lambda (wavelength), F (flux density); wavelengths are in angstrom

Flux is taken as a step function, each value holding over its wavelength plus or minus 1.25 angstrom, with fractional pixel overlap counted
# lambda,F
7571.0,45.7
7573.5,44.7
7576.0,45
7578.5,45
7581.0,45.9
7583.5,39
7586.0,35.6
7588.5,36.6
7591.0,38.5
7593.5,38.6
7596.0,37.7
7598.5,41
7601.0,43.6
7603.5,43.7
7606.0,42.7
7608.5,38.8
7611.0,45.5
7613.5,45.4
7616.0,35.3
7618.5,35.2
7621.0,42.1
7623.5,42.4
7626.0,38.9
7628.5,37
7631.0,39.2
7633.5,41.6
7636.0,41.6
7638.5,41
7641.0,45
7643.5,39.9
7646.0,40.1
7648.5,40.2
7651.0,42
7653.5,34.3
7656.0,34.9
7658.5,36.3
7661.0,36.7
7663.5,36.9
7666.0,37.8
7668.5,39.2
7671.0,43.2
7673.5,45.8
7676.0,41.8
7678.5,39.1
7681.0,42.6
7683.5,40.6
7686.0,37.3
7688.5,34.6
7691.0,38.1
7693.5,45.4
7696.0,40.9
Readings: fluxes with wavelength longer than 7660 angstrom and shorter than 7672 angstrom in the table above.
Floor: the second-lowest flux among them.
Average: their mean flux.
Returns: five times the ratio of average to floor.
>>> 5.25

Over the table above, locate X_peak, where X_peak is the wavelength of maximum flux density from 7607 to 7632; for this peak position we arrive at 7611.0 angstrom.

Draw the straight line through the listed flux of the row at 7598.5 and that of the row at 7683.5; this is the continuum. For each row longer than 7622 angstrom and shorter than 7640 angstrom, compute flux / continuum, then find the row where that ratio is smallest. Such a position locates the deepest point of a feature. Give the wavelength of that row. 7628.5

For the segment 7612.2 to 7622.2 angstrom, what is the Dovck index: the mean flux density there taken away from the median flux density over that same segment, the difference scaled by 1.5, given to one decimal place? -1.2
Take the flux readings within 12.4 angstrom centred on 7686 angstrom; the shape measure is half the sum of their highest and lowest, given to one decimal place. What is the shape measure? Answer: 38.6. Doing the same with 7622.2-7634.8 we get 39.7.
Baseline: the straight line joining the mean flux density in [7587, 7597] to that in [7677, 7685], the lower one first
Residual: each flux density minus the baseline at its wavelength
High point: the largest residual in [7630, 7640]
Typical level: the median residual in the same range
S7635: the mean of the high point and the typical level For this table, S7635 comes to 2.2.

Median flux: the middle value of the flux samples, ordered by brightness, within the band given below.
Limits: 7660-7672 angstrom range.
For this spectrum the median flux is 37.8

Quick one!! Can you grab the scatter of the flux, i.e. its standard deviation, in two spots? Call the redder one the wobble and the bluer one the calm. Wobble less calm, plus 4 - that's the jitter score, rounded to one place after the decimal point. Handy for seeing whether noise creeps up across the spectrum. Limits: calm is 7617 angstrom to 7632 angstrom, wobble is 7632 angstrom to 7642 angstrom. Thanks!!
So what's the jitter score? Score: 3.0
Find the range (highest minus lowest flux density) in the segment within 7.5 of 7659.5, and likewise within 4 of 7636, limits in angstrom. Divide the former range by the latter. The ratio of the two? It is 5.8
